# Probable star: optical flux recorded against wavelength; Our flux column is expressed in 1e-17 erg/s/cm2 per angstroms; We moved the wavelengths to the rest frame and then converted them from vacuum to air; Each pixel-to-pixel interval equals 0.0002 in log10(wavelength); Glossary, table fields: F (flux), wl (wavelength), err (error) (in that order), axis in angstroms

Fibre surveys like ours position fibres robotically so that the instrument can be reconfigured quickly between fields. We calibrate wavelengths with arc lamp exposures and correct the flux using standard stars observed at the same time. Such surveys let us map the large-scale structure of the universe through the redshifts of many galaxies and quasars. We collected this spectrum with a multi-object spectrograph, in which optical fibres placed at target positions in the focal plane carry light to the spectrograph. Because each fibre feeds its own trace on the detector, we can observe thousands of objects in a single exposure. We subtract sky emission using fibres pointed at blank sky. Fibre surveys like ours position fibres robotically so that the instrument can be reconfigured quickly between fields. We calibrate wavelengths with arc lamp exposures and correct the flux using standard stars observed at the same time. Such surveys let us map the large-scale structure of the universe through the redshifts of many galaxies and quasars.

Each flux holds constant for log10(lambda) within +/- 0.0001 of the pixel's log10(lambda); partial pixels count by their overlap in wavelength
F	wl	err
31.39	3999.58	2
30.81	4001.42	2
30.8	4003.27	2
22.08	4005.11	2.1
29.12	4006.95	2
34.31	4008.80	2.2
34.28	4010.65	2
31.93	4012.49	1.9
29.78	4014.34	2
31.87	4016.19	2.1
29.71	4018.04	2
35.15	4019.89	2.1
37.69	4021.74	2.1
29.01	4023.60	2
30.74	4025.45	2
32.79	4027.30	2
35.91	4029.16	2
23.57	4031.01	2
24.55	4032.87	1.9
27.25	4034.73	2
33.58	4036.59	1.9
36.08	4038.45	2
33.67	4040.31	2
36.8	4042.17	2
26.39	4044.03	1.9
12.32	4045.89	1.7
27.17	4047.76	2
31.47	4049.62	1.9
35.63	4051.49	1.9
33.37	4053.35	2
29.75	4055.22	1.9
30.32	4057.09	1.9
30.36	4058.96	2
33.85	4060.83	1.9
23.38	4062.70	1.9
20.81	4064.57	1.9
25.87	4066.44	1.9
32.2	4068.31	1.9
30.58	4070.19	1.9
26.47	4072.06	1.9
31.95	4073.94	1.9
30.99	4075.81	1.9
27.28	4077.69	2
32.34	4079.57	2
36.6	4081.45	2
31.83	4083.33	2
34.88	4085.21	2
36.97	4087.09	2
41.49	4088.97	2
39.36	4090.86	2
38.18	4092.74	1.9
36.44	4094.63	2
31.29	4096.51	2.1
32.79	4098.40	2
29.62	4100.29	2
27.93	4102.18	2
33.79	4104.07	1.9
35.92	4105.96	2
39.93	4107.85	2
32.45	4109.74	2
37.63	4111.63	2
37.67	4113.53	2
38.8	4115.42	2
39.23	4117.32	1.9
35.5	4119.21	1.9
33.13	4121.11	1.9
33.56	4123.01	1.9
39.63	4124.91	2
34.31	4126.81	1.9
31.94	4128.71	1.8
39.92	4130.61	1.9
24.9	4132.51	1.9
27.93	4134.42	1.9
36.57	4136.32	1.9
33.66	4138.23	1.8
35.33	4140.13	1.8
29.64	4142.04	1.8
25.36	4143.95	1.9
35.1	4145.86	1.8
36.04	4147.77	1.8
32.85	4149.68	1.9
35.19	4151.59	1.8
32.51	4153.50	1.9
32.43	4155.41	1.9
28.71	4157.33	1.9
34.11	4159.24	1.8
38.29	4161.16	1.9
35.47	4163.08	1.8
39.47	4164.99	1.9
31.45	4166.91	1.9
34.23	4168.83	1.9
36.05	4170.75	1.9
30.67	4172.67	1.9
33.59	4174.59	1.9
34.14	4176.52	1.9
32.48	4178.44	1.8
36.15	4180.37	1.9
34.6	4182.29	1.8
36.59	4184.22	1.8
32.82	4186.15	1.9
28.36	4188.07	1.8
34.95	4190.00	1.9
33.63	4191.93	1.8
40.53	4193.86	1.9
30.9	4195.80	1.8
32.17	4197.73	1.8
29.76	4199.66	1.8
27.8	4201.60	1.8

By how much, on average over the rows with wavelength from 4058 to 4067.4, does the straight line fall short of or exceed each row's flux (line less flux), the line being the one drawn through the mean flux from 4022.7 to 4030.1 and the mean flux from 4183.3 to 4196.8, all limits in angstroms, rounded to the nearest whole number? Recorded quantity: 6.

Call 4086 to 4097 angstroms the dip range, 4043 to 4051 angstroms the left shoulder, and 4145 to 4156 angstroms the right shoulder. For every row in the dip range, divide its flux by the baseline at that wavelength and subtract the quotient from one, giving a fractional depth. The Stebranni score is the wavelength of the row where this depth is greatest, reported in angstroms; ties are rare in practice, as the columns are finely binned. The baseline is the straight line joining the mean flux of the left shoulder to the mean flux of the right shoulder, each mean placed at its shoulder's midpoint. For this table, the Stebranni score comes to 4096.51 angstroms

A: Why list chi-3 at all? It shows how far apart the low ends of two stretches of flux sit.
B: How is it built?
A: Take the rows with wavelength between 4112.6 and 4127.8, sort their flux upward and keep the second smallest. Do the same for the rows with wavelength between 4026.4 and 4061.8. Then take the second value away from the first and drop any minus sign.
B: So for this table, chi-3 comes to 10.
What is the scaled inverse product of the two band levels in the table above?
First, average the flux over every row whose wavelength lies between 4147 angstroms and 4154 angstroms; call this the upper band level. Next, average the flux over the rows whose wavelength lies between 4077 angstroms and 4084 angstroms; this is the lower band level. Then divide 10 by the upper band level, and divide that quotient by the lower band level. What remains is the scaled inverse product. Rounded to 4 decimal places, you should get 0.0091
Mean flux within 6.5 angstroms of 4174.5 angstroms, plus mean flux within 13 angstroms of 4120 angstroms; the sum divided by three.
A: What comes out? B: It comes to 23.2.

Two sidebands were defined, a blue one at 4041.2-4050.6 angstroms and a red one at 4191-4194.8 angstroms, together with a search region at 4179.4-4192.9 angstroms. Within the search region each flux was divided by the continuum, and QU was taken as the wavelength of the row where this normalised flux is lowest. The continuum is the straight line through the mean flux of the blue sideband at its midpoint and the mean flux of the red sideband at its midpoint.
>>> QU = 4188.07 angstroms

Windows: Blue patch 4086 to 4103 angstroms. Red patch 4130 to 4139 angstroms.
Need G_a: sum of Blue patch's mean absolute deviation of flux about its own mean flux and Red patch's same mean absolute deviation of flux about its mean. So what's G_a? 8.9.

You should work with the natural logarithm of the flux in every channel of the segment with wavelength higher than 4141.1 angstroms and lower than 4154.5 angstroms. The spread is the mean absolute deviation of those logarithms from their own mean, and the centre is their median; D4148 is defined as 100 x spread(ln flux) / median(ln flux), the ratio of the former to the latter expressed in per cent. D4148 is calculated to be 2.6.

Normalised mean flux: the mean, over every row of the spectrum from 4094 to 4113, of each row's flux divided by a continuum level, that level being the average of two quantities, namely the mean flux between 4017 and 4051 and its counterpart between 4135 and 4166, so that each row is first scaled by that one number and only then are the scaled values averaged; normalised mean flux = 1.06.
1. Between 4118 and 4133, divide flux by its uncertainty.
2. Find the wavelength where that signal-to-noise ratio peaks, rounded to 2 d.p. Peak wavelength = 4130.61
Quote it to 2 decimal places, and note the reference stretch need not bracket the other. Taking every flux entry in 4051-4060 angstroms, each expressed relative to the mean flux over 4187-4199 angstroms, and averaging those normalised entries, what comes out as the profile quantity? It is 0.95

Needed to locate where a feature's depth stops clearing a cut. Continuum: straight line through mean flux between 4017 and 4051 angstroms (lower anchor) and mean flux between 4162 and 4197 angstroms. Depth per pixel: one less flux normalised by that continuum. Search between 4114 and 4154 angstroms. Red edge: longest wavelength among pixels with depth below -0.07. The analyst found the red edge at 4147.77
